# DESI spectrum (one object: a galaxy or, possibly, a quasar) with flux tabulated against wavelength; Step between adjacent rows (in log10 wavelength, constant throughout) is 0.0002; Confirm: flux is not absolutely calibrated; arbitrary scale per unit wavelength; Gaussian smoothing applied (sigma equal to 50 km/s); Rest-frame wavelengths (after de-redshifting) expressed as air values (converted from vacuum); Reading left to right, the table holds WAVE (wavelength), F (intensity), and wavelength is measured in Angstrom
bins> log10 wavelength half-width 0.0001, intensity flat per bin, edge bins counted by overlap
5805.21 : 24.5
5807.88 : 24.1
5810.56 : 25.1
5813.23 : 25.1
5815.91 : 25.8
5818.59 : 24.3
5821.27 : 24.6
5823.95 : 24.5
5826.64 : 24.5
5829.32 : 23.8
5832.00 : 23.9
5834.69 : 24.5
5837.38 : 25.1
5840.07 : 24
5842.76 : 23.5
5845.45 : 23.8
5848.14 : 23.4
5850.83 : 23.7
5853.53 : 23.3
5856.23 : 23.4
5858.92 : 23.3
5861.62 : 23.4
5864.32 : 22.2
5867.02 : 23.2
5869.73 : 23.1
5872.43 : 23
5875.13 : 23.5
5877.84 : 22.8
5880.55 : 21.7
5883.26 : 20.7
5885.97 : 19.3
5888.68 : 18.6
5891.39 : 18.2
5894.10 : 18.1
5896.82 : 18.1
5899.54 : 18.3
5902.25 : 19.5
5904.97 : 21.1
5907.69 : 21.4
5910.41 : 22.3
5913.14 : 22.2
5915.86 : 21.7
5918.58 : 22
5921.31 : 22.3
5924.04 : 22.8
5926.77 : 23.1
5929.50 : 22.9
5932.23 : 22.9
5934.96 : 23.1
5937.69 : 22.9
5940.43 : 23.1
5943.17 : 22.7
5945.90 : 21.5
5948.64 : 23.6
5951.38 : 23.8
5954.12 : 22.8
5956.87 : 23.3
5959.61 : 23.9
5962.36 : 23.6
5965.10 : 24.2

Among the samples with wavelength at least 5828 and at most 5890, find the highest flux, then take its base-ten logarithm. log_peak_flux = 1.40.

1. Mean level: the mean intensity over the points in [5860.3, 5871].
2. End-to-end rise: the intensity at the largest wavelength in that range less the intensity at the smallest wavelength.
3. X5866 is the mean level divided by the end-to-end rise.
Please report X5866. -77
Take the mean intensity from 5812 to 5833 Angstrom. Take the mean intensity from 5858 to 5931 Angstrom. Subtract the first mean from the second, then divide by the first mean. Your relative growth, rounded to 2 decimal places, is -0.13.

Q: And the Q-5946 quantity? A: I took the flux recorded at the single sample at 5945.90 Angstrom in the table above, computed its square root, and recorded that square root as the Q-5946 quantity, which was 4.64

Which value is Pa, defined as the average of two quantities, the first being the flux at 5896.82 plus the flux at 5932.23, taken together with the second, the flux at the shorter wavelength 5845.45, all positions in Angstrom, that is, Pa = 32.4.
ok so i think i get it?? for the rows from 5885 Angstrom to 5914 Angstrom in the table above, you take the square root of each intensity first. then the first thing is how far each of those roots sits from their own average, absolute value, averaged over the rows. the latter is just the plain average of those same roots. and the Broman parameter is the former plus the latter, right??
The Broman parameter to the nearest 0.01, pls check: 4.60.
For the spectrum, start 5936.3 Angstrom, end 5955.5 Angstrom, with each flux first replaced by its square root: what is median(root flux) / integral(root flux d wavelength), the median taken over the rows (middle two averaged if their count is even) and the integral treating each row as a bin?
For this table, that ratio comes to 0.052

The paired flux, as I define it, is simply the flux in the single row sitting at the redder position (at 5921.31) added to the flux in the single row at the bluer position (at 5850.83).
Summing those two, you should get 46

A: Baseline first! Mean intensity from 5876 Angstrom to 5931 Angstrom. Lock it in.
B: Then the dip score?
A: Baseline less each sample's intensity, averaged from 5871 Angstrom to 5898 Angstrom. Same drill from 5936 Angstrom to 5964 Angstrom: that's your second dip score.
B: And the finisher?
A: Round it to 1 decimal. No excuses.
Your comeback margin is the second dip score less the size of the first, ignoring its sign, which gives -2.7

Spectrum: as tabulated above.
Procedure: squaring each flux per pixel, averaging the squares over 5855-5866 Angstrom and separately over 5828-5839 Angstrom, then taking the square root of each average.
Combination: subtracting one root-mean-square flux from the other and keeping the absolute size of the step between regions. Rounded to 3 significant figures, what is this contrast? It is 1.25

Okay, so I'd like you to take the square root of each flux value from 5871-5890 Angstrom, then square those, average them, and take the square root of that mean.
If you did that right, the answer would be 4.62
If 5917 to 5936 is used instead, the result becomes 4.77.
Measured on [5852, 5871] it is 4.81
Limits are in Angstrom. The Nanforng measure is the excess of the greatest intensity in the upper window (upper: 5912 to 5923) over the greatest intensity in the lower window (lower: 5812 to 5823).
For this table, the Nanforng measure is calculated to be -3.5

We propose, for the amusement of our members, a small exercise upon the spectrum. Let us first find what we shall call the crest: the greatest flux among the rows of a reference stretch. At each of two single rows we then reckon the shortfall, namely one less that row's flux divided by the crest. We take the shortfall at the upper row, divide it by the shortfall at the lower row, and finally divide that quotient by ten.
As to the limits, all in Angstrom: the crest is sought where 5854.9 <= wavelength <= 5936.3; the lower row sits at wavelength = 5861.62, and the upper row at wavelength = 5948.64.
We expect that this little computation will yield -0.100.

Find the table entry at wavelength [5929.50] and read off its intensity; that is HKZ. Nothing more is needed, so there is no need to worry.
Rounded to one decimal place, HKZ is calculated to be 22.9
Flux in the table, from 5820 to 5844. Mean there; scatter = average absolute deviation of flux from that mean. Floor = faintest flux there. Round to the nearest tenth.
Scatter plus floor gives 23.9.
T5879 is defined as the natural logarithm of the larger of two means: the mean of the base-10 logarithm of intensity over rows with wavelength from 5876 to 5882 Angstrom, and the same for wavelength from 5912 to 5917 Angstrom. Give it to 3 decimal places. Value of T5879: 0.298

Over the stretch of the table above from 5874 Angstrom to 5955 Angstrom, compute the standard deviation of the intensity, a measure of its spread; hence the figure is 1.8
